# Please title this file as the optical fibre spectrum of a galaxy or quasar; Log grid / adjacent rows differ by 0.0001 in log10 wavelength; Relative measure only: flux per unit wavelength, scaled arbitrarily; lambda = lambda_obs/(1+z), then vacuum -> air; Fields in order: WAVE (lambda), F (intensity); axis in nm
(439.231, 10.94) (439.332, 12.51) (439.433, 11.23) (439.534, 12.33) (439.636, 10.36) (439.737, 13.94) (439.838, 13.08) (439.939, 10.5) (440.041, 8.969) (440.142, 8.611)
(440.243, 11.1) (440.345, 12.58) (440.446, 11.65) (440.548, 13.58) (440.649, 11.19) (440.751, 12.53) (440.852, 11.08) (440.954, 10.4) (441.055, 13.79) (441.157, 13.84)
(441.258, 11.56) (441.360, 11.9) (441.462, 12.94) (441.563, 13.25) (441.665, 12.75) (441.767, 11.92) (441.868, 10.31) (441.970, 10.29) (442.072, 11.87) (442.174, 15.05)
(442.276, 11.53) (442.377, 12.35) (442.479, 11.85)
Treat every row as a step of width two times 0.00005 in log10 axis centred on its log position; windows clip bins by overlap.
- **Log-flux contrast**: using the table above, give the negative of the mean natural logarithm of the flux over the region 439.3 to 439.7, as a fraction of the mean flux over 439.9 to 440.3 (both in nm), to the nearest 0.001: -0.250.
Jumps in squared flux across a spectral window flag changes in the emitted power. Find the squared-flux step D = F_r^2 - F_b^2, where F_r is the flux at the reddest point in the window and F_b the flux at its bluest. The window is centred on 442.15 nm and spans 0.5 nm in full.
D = 47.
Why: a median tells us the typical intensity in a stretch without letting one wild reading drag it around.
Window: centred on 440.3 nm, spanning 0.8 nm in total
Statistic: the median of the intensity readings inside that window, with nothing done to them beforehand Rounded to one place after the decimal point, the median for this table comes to 11.1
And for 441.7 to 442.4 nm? 11.9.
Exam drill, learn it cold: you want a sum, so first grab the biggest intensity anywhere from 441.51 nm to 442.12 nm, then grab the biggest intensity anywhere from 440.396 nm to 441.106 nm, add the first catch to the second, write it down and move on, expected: 27.0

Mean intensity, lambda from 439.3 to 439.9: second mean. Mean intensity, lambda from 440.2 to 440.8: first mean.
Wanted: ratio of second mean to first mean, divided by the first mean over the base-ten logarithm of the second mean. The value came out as 0.091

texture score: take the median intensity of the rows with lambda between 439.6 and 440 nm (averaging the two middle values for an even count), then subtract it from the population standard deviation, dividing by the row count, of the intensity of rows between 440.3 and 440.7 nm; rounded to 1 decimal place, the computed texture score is -10.9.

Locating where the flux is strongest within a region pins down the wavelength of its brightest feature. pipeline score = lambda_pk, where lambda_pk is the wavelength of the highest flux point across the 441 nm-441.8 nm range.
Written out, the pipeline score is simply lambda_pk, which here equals 441.157 nm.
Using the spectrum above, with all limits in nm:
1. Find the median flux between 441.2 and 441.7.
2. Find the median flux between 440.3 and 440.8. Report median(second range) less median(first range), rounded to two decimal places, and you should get -0.22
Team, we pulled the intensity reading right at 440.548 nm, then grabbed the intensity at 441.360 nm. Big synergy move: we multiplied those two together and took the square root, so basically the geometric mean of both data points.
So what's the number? 12.7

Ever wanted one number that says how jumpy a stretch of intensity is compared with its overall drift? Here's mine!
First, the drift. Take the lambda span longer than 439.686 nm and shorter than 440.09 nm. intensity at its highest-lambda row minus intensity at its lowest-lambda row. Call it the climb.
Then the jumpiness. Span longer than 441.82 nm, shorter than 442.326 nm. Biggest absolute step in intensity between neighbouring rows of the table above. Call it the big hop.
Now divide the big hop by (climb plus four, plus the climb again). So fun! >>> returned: -0.6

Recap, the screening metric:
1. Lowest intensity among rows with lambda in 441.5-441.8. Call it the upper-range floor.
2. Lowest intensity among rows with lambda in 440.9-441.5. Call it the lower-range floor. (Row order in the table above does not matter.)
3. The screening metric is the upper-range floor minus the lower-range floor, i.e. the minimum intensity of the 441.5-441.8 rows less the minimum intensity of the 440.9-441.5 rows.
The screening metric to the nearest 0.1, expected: 1.5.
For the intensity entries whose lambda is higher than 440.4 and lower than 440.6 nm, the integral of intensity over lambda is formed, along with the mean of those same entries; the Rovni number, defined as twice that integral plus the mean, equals 17.7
